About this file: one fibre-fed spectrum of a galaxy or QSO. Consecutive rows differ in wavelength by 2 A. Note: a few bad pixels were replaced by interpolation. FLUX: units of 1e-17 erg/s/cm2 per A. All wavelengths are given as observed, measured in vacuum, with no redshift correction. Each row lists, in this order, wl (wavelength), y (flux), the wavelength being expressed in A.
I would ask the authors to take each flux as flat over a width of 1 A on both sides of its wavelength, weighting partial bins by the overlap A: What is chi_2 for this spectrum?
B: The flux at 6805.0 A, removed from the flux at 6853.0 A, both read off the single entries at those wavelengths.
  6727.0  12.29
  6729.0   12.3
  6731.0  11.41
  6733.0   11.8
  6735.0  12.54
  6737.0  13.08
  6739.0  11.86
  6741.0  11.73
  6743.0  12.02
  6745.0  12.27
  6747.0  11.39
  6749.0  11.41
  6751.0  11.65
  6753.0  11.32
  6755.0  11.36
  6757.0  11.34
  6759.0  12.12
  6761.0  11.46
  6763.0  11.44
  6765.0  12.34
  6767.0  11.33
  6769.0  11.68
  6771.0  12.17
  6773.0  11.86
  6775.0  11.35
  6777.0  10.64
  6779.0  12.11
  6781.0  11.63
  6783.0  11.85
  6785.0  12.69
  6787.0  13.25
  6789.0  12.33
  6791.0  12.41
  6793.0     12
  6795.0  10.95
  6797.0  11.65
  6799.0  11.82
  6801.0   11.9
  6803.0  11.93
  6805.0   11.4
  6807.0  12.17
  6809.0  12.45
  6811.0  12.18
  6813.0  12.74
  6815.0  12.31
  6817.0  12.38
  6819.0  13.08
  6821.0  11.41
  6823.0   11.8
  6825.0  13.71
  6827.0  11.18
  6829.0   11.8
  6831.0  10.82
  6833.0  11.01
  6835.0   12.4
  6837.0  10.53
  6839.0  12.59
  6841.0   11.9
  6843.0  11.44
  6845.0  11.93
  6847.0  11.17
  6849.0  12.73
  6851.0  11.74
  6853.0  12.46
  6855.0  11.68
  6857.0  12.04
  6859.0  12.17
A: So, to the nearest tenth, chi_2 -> 1.1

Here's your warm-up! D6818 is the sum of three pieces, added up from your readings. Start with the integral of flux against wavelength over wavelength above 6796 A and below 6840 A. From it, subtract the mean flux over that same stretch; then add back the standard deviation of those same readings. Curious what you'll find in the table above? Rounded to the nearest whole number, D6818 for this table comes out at 515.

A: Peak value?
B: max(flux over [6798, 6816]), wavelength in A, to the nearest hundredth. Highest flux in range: 12.74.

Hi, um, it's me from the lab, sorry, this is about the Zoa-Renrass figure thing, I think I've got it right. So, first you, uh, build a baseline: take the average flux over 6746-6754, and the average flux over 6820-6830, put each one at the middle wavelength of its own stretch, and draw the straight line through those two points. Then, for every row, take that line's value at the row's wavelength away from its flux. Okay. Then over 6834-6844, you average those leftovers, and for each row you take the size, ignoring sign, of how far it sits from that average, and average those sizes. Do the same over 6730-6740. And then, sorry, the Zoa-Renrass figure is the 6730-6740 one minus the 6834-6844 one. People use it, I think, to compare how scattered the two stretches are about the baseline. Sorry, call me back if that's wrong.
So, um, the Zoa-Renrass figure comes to -0.10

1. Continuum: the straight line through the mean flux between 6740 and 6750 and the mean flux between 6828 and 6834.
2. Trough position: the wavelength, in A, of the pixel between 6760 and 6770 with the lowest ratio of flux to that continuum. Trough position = 6767.0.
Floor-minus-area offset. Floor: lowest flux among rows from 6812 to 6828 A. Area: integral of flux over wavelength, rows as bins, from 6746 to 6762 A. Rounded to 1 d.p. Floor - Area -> -172.9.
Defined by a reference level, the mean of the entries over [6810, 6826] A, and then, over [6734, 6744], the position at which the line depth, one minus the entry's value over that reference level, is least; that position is 6737.0 A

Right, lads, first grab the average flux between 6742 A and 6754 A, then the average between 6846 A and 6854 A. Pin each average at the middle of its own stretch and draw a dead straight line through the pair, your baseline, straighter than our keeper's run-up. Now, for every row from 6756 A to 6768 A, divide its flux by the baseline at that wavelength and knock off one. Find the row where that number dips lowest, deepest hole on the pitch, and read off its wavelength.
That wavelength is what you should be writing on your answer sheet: 6767.0 A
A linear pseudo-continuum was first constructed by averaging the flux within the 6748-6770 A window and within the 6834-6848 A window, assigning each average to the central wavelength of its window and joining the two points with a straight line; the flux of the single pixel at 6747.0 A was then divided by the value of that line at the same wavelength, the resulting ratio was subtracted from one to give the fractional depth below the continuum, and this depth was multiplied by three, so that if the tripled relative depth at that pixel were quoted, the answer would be 0.05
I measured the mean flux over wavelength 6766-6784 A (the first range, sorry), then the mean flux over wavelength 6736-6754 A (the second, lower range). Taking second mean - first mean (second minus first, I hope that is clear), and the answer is 0.23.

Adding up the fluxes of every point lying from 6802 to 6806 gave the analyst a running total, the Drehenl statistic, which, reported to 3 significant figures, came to 23.3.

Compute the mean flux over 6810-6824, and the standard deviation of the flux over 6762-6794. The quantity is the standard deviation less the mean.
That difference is -11.7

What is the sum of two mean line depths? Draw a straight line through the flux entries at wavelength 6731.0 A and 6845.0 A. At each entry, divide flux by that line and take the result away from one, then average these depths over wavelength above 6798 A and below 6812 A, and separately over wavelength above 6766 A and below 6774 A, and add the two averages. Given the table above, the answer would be -0.03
